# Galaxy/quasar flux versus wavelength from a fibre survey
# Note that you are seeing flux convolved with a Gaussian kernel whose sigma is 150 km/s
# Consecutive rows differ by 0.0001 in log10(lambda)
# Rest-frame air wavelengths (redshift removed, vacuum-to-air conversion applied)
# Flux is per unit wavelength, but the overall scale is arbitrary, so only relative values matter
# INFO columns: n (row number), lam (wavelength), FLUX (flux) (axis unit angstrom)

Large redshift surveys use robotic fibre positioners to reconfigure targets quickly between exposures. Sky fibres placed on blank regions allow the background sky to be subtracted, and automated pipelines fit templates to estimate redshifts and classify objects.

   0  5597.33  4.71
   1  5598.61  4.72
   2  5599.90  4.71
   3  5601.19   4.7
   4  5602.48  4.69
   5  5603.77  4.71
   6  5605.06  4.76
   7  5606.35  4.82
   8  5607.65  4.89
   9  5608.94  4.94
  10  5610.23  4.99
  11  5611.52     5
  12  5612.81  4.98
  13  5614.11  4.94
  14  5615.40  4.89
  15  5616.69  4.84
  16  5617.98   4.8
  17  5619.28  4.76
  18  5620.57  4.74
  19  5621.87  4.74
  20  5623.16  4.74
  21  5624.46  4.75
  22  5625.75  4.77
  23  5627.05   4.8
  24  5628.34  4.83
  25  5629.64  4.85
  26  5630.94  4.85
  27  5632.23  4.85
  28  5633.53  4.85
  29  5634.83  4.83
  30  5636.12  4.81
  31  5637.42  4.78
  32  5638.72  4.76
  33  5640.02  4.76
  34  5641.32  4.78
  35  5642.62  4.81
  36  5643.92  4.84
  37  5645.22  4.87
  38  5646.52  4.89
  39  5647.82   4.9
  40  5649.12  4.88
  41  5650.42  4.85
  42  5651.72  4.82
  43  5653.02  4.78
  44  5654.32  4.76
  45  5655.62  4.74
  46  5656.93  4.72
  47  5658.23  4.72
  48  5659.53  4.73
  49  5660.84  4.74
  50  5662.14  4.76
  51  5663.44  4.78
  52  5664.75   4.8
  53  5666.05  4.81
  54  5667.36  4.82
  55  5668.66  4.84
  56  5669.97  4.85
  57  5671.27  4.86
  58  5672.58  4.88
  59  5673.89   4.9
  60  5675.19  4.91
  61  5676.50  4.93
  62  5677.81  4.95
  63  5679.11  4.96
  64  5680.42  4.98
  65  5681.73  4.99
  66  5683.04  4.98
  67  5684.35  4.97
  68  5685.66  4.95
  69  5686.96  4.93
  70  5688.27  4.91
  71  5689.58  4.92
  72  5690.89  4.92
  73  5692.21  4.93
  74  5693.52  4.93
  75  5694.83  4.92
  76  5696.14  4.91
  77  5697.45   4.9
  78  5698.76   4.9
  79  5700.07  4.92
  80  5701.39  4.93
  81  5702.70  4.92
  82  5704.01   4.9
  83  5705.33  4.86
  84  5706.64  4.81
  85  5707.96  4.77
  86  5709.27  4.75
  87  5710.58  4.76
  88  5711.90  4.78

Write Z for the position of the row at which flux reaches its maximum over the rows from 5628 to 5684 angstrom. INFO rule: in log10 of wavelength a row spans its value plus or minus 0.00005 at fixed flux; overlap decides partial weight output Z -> 5681.73 angstrom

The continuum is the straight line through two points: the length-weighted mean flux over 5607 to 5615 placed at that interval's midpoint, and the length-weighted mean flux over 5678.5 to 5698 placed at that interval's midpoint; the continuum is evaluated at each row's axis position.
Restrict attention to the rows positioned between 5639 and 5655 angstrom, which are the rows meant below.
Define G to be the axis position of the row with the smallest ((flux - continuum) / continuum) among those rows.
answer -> 5640.02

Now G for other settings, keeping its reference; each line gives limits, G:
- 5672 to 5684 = 5672.58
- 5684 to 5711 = 5709.27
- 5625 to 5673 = 5656.93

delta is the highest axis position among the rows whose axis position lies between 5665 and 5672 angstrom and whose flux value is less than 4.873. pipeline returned 5671.27 angstrom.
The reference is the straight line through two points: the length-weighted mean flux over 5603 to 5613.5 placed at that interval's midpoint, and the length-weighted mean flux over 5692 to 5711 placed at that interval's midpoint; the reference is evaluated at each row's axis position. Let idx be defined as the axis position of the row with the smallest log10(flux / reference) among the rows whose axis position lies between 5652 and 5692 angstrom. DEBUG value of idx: 5656.93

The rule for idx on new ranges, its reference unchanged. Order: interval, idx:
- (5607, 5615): 5607.65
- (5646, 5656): 5655.62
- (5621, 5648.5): 5621.87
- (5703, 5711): 5709.27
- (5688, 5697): 5688.27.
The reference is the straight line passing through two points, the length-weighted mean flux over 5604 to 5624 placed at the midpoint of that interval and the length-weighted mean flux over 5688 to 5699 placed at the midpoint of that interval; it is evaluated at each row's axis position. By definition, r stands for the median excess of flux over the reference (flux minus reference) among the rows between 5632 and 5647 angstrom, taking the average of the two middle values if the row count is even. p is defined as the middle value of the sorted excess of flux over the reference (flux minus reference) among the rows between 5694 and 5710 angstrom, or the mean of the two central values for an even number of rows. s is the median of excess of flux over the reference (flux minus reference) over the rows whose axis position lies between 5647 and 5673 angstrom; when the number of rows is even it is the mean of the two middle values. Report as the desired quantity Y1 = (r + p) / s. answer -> 0.8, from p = -0.02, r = -0.05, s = -0.087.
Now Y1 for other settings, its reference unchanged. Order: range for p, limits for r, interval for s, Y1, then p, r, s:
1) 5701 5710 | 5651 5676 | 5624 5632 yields 3.4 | -0.07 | -0.09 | -0.046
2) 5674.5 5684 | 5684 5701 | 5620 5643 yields -0.8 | 0.06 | 0.01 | -0.076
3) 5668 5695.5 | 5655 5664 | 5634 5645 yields 1.8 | 0.01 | -0.15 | -0.076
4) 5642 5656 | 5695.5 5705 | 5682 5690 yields -1.4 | -0.03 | -0.01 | 0.031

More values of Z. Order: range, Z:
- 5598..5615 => 5611.52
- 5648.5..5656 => 5649.12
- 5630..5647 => 5646.52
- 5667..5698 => 5681.73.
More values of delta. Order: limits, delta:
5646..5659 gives 5658.23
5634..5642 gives 5641.32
